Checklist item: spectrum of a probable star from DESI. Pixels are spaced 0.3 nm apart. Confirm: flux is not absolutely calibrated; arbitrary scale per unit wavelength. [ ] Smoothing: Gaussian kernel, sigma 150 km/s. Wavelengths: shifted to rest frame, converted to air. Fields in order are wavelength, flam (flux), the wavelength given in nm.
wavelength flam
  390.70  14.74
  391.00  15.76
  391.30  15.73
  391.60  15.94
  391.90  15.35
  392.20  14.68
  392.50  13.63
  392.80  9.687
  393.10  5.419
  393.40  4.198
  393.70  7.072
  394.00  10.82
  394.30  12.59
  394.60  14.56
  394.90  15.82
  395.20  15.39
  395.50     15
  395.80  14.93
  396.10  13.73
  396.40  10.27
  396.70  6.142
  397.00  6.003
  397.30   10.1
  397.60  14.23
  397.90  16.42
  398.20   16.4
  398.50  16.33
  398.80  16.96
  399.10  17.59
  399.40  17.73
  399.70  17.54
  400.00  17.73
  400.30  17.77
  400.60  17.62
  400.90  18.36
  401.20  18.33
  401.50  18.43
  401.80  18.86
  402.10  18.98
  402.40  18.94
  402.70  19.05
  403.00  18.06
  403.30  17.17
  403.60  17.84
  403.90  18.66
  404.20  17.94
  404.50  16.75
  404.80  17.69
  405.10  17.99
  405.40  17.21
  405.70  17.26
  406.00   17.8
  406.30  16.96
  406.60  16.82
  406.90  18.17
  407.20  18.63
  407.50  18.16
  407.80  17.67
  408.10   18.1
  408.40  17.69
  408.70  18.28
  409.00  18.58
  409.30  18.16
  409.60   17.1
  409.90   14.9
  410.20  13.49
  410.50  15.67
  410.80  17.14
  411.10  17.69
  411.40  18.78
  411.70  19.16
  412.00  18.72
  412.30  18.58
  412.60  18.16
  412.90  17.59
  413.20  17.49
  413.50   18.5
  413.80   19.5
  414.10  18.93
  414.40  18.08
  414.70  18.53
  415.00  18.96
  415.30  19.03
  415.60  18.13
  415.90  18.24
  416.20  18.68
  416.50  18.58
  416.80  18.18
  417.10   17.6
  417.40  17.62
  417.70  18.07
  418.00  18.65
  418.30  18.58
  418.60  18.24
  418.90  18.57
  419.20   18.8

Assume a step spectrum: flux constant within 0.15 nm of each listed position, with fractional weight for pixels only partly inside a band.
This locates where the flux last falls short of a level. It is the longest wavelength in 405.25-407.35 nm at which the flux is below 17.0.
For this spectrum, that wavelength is 406.60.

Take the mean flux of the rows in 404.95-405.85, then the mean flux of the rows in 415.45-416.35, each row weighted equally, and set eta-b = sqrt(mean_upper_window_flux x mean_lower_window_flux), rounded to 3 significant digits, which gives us 17.9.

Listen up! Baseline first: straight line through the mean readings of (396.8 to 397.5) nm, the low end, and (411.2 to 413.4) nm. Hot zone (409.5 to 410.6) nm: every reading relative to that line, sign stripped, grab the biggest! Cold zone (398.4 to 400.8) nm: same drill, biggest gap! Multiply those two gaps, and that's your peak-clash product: 28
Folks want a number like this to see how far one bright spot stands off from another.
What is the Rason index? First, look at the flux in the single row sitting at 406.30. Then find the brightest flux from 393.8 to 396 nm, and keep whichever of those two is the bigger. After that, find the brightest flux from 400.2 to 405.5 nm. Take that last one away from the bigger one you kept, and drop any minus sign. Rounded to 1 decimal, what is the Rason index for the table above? 2.1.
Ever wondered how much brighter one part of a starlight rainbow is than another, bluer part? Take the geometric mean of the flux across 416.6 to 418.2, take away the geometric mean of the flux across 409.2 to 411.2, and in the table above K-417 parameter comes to 1.8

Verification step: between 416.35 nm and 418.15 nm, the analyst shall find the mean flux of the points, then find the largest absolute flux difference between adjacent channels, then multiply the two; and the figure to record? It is 11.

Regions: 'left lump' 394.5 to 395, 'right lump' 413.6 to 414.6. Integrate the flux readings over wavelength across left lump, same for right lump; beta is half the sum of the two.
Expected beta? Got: 13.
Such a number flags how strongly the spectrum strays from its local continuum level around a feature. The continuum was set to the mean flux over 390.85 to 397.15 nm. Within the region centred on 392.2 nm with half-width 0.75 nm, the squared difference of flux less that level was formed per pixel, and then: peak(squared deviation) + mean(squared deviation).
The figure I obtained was 24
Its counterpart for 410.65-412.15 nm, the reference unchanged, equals 91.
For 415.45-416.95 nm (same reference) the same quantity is 84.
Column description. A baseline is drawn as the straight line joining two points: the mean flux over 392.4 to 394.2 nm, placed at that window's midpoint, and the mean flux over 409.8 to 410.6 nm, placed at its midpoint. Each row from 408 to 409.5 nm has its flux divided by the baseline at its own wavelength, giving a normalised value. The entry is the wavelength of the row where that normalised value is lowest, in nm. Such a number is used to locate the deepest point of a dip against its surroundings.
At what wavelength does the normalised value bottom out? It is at 408.40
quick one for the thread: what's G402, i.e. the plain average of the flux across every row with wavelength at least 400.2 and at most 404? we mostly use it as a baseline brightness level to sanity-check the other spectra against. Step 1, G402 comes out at 18.3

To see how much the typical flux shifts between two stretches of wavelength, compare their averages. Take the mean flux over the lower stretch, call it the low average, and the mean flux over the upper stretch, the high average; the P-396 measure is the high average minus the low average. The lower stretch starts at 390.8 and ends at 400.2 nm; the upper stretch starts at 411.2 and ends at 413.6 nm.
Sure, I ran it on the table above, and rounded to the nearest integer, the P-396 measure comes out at 5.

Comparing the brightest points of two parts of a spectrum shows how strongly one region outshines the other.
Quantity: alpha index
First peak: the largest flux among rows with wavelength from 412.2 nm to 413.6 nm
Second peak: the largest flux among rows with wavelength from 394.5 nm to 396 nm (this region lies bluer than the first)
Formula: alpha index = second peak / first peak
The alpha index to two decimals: 0.85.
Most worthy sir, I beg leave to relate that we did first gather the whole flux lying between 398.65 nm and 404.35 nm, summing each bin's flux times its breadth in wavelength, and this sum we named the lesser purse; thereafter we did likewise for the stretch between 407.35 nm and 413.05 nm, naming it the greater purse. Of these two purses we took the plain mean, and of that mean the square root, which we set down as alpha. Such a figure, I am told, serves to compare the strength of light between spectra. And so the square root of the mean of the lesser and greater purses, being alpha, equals 10.1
